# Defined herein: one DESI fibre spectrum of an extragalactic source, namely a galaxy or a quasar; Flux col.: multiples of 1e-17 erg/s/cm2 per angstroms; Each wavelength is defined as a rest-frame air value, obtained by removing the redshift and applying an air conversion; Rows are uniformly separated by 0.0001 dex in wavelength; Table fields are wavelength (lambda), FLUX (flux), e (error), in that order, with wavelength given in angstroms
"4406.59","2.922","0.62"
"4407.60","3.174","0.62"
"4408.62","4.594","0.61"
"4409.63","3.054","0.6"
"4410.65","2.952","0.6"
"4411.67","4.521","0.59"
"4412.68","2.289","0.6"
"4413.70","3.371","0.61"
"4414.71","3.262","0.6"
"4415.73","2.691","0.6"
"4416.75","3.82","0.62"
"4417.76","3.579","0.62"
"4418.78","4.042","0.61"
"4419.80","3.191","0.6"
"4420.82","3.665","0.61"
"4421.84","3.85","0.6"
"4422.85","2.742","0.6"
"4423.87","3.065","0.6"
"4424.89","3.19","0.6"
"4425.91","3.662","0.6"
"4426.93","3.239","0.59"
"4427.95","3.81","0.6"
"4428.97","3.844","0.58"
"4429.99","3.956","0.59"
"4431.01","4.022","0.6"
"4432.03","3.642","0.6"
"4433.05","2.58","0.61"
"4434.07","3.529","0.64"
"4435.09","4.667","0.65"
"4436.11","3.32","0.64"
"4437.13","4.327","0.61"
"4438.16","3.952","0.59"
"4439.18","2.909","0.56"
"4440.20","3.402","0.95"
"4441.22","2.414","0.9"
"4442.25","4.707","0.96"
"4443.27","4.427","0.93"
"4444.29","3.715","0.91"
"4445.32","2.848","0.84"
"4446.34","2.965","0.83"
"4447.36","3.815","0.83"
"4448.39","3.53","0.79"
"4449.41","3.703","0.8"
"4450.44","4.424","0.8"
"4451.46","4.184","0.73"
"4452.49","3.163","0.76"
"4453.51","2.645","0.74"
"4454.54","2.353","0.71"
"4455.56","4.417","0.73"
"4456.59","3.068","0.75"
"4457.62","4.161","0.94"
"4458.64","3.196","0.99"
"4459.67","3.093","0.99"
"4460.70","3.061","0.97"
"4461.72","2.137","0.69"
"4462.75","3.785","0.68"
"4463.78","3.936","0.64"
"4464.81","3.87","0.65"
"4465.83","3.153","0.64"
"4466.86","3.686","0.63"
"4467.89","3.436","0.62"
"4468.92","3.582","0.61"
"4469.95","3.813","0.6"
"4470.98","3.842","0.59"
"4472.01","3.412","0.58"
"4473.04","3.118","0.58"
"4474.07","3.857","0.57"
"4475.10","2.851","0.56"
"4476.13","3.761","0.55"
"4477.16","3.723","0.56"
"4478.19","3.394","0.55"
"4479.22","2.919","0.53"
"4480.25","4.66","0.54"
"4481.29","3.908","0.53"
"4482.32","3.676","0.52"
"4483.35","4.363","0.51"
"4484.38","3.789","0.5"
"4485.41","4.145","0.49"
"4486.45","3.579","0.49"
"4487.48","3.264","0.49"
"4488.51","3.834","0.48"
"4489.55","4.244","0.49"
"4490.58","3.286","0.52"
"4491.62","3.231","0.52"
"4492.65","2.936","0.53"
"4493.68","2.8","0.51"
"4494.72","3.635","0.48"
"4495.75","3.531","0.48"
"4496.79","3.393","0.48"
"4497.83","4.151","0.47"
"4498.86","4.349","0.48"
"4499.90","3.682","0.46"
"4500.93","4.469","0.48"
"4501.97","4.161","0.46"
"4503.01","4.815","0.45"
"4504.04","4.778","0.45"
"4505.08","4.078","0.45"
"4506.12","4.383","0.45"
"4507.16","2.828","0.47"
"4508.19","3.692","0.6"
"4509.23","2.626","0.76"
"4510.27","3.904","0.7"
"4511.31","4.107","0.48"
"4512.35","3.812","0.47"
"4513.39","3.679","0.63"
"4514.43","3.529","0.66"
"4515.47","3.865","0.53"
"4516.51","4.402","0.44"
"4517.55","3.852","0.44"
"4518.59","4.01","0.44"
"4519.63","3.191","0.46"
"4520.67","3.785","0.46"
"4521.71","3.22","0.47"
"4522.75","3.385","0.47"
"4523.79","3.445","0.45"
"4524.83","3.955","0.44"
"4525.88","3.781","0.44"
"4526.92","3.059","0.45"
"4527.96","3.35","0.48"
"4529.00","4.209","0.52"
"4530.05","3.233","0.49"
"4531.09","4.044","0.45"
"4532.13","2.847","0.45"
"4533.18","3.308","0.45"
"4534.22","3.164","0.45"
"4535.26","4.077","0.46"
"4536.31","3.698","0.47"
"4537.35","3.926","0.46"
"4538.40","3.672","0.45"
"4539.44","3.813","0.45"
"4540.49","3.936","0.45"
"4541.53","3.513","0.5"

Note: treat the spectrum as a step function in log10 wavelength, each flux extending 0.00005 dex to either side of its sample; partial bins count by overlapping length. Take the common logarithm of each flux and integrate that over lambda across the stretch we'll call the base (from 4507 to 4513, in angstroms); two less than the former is 1.3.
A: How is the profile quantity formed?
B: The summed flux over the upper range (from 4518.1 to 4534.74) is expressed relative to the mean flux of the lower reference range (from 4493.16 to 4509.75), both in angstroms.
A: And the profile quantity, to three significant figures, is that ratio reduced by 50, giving -35.4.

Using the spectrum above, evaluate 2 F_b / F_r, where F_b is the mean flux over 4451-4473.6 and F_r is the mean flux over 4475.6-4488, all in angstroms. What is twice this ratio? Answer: 1.81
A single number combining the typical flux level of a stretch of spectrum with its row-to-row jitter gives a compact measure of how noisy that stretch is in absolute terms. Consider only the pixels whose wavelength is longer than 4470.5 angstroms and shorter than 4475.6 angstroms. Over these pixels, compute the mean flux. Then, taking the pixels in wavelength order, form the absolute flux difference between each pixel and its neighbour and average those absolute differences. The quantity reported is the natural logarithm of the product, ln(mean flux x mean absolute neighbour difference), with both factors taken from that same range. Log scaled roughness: 0.7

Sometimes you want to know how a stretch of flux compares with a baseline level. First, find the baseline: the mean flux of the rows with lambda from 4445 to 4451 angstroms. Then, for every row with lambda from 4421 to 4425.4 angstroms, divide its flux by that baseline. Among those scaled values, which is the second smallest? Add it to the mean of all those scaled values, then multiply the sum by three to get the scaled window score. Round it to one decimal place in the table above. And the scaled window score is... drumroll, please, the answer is 5.3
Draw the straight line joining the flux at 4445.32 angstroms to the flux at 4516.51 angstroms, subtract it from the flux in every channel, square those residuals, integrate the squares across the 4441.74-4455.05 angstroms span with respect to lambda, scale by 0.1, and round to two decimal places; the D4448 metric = 1.35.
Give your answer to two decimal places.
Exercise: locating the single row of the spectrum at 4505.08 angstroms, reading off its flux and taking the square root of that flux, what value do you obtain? 2.02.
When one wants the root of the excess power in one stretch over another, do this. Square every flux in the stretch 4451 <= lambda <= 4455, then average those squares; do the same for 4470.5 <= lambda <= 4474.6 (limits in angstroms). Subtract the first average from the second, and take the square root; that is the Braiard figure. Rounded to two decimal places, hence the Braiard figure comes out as 1.66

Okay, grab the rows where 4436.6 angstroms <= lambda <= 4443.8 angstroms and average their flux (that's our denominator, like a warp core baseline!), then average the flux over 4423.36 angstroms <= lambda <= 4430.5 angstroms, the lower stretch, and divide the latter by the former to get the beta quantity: 0.95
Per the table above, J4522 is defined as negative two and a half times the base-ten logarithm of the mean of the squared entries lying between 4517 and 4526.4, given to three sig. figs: -2.80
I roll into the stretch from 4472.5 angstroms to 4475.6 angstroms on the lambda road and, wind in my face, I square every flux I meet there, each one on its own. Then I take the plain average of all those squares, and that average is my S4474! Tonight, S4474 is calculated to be 10.9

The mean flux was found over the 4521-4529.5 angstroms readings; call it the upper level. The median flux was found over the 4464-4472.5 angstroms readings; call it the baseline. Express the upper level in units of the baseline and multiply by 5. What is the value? 4.9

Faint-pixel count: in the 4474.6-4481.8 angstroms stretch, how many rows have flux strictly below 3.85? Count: 5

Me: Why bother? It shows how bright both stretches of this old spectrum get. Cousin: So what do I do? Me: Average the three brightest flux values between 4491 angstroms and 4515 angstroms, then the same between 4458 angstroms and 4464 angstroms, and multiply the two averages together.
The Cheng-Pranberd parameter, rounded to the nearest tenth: 17.1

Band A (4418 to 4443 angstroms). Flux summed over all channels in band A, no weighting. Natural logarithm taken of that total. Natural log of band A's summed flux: 4.451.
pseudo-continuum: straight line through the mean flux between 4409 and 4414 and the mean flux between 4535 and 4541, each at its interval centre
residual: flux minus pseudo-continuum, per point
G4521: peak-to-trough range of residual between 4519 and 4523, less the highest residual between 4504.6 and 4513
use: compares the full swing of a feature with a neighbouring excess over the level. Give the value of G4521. -0.10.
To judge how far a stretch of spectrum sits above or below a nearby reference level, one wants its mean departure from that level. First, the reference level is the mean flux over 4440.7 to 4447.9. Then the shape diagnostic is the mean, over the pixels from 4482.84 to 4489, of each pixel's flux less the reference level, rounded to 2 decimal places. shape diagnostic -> 0.27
